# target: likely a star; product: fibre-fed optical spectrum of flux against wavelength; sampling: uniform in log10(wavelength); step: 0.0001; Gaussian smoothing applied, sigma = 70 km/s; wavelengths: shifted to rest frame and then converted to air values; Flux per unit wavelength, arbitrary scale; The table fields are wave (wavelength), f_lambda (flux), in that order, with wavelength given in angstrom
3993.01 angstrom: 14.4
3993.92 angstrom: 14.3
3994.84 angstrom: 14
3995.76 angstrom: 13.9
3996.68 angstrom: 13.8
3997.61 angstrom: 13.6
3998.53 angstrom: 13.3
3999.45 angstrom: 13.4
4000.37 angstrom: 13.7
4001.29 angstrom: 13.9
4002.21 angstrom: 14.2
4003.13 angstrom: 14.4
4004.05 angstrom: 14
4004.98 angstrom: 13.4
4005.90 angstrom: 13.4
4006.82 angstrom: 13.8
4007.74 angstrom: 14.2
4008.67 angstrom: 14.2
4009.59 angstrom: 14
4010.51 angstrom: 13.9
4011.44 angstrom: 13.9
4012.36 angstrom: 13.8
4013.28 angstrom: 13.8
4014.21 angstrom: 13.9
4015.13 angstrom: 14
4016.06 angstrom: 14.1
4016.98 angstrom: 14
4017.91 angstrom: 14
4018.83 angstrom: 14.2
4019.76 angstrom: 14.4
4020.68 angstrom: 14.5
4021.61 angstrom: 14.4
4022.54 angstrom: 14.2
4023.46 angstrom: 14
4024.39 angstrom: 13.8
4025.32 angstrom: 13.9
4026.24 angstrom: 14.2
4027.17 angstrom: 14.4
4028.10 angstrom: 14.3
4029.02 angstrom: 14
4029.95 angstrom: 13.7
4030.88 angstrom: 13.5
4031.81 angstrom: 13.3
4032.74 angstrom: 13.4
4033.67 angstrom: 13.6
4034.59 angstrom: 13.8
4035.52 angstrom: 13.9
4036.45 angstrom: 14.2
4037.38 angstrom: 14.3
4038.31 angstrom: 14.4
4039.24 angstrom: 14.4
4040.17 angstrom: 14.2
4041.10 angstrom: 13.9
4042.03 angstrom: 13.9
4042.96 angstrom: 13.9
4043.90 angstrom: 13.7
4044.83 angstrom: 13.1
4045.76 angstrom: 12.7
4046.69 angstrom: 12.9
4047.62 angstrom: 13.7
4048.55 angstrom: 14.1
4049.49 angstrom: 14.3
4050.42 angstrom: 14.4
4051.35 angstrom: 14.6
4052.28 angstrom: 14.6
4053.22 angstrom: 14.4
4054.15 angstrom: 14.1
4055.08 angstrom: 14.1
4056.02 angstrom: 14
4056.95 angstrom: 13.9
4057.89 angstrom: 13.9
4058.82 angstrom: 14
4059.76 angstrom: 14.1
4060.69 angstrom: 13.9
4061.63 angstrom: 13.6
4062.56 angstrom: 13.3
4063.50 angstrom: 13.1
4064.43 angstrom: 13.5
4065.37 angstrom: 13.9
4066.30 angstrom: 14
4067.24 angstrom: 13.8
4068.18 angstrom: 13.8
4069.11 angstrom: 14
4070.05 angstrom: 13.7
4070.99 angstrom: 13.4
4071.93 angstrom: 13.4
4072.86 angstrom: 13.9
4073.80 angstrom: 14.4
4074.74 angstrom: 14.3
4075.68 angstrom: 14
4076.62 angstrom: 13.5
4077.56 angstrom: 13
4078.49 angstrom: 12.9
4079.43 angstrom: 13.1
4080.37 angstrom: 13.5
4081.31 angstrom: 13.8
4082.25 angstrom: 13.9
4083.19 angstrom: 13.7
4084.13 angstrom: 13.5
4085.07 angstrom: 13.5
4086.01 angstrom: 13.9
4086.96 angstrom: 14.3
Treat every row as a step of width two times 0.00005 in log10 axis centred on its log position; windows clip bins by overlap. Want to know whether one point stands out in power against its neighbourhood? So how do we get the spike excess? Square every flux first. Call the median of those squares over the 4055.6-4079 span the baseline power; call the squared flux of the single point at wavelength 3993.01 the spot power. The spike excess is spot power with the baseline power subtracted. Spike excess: 14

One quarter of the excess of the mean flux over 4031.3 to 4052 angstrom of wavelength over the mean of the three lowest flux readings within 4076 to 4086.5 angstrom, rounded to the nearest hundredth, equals 0.21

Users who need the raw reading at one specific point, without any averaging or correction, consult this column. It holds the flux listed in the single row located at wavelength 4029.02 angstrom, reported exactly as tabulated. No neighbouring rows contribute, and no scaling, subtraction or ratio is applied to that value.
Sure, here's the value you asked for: 14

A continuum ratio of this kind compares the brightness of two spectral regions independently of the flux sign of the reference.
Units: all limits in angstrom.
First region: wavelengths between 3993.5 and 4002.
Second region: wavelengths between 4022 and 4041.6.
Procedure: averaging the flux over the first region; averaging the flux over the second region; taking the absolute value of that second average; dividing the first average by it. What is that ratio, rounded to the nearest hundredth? 0.99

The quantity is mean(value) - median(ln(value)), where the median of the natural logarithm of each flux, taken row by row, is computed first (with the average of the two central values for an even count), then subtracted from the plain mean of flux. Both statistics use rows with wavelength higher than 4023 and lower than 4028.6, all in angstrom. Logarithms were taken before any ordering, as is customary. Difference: 11.5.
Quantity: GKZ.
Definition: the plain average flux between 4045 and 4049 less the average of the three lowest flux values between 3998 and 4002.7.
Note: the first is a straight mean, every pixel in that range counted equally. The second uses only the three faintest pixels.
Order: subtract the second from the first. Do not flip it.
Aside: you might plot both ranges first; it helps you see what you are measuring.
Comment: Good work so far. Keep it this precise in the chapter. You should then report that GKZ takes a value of -0.1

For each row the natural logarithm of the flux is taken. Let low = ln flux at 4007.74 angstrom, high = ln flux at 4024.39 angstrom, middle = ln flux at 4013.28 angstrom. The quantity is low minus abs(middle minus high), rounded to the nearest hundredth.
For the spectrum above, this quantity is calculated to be 2.65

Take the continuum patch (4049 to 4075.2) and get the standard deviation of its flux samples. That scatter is 0.38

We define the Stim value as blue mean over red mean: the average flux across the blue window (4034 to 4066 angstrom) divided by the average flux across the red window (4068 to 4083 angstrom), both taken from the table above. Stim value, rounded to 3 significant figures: 1.02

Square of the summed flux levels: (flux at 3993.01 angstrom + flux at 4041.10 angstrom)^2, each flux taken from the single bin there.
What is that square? 801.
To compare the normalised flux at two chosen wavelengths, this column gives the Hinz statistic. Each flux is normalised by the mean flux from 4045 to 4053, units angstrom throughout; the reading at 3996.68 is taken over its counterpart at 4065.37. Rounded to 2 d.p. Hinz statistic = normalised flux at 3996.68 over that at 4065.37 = 0.99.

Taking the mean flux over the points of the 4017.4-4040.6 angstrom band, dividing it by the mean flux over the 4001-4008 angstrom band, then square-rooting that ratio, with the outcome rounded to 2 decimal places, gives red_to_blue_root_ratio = 1.00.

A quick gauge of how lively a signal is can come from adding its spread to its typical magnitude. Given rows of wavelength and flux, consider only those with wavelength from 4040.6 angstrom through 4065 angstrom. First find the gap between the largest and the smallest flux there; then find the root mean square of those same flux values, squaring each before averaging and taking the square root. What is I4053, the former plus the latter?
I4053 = 15.7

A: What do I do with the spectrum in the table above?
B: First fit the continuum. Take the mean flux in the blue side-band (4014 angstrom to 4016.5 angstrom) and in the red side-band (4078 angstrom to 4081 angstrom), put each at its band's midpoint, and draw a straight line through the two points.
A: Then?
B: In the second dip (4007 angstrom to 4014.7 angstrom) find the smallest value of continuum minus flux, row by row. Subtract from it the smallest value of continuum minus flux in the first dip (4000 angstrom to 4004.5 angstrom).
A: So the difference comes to 0.13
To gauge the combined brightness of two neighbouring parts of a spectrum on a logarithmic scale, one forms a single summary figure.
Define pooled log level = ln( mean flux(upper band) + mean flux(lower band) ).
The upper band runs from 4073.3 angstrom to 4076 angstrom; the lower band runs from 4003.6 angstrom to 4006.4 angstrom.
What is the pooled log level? 3.33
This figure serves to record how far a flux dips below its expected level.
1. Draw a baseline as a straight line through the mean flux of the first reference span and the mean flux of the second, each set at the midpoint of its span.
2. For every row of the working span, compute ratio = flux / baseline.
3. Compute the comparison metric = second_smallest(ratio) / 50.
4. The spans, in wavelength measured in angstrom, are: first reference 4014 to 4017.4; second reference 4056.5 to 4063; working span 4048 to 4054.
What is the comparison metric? 0.0206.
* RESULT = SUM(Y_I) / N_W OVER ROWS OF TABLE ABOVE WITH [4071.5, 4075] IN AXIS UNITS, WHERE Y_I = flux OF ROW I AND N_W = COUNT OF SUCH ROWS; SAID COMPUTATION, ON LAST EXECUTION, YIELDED 14.00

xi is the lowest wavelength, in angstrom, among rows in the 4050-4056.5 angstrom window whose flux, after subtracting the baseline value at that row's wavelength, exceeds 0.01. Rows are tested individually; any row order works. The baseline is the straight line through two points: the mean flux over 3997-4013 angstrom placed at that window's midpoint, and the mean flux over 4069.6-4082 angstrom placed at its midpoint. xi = 4050.42 angstrom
